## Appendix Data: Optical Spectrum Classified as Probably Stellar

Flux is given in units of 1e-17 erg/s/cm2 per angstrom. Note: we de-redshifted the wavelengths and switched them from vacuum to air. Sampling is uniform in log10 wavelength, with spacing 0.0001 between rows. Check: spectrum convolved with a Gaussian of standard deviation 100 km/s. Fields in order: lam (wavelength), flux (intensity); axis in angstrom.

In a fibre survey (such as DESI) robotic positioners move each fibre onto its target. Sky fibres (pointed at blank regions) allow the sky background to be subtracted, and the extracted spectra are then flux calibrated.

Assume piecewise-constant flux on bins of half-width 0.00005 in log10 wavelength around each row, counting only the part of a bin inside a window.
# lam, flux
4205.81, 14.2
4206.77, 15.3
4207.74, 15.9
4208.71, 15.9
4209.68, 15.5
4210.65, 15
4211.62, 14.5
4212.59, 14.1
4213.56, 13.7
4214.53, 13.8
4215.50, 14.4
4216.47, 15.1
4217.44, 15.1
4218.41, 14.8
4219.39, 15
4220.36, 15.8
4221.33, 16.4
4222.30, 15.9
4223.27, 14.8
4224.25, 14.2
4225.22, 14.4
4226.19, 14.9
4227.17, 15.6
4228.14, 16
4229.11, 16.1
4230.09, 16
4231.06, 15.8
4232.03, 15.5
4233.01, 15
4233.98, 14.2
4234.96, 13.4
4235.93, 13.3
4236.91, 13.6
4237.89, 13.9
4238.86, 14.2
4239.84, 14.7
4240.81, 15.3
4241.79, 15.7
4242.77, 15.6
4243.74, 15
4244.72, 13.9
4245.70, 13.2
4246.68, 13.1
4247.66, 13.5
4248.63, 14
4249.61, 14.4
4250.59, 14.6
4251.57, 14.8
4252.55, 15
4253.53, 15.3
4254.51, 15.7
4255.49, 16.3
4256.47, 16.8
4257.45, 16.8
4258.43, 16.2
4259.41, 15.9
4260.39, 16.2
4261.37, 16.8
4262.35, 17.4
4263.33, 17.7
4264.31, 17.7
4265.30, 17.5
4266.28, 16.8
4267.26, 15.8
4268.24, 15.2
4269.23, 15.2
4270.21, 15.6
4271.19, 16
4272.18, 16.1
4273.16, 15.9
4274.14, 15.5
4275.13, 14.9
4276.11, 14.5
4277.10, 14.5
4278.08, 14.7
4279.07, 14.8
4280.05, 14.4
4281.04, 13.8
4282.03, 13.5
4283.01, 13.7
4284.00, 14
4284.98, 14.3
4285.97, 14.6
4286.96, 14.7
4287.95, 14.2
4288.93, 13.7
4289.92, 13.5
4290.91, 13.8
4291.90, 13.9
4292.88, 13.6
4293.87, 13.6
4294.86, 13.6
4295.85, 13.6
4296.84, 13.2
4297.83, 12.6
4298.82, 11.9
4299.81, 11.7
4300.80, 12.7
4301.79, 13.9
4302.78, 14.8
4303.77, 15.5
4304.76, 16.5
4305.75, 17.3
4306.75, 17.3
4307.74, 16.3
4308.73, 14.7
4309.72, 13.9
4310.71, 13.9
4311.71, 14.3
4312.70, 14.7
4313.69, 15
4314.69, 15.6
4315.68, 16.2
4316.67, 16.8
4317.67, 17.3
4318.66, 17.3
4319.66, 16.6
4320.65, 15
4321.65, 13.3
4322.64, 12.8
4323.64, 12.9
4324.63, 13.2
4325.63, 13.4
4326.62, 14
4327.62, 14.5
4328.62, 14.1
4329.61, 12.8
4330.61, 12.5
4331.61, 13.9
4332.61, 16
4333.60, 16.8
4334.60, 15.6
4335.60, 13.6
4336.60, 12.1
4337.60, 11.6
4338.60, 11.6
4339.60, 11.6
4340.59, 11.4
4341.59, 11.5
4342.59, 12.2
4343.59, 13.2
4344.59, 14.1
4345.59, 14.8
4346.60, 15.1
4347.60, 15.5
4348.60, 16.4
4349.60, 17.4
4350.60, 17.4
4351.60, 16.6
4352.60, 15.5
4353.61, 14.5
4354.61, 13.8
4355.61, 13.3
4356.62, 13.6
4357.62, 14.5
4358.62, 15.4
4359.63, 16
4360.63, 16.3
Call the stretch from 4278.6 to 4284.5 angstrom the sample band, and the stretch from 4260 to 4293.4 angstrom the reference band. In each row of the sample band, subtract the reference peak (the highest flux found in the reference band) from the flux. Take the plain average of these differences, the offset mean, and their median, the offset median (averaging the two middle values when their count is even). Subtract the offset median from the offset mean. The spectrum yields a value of 0.13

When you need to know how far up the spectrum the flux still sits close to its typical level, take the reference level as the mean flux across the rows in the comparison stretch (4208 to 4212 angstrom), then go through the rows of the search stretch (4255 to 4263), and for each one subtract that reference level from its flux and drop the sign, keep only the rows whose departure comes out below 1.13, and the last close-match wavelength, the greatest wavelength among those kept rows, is 4260.39 angstrom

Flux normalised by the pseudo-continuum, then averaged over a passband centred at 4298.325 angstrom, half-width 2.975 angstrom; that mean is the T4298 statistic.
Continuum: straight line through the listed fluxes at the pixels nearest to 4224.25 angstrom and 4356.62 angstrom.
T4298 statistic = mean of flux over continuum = 0.91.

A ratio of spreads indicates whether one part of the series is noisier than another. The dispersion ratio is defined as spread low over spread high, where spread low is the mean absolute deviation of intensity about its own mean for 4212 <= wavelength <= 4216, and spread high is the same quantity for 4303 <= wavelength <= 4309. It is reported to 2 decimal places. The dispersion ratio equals 0.32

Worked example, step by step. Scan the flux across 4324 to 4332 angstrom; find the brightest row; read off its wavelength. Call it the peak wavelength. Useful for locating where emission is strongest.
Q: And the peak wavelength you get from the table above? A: 4327.62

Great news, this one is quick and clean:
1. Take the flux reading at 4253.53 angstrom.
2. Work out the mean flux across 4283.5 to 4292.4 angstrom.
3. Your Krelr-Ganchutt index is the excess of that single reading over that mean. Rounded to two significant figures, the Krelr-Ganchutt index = 1.2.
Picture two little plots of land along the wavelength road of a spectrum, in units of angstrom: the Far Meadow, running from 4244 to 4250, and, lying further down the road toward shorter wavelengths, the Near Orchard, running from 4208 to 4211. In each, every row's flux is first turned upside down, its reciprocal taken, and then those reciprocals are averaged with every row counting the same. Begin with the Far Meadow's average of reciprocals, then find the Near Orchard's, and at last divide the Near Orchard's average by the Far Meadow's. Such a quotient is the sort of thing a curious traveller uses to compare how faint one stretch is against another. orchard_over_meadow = 0.88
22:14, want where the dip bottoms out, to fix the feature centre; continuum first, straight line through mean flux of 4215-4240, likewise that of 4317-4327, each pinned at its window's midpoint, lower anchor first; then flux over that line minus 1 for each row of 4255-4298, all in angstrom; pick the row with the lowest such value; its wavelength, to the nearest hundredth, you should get 4297.83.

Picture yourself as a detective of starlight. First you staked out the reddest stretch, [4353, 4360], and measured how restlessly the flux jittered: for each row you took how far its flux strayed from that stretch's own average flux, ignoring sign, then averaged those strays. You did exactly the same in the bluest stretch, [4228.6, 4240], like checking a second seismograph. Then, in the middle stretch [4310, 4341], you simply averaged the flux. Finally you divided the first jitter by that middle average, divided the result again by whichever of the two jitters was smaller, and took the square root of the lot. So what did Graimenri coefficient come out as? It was 0.27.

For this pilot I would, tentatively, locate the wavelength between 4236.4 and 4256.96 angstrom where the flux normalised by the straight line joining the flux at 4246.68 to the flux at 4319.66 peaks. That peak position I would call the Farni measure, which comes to 4256.47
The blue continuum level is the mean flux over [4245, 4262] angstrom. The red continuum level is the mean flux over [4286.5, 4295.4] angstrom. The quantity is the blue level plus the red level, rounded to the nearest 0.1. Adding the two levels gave 29.1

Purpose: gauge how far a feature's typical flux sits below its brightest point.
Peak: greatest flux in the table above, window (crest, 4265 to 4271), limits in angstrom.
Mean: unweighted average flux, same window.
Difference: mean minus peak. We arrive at -1.5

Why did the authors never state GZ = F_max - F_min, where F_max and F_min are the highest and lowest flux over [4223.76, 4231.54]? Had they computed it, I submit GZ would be 1.9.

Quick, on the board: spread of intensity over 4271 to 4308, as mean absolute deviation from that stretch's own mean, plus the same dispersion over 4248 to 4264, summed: 1.9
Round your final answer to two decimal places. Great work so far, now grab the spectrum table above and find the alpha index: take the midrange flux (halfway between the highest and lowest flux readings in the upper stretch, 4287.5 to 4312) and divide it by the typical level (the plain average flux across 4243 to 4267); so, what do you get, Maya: 0.93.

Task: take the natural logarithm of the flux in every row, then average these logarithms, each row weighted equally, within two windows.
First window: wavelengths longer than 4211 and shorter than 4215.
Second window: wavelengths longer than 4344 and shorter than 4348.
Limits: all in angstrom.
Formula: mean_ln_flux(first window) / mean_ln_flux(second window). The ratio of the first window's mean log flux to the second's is 0.98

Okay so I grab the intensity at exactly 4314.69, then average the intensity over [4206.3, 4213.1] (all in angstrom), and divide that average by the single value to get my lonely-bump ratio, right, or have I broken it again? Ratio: 0.97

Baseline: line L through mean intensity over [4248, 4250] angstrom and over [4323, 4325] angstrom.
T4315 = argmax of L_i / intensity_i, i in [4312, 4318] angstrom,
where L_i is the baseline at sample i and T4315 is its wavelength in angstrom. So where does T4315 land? 4312.70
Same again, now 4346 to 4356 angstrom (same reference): 4355.61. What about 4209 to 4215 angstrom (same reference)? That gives 4213.56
